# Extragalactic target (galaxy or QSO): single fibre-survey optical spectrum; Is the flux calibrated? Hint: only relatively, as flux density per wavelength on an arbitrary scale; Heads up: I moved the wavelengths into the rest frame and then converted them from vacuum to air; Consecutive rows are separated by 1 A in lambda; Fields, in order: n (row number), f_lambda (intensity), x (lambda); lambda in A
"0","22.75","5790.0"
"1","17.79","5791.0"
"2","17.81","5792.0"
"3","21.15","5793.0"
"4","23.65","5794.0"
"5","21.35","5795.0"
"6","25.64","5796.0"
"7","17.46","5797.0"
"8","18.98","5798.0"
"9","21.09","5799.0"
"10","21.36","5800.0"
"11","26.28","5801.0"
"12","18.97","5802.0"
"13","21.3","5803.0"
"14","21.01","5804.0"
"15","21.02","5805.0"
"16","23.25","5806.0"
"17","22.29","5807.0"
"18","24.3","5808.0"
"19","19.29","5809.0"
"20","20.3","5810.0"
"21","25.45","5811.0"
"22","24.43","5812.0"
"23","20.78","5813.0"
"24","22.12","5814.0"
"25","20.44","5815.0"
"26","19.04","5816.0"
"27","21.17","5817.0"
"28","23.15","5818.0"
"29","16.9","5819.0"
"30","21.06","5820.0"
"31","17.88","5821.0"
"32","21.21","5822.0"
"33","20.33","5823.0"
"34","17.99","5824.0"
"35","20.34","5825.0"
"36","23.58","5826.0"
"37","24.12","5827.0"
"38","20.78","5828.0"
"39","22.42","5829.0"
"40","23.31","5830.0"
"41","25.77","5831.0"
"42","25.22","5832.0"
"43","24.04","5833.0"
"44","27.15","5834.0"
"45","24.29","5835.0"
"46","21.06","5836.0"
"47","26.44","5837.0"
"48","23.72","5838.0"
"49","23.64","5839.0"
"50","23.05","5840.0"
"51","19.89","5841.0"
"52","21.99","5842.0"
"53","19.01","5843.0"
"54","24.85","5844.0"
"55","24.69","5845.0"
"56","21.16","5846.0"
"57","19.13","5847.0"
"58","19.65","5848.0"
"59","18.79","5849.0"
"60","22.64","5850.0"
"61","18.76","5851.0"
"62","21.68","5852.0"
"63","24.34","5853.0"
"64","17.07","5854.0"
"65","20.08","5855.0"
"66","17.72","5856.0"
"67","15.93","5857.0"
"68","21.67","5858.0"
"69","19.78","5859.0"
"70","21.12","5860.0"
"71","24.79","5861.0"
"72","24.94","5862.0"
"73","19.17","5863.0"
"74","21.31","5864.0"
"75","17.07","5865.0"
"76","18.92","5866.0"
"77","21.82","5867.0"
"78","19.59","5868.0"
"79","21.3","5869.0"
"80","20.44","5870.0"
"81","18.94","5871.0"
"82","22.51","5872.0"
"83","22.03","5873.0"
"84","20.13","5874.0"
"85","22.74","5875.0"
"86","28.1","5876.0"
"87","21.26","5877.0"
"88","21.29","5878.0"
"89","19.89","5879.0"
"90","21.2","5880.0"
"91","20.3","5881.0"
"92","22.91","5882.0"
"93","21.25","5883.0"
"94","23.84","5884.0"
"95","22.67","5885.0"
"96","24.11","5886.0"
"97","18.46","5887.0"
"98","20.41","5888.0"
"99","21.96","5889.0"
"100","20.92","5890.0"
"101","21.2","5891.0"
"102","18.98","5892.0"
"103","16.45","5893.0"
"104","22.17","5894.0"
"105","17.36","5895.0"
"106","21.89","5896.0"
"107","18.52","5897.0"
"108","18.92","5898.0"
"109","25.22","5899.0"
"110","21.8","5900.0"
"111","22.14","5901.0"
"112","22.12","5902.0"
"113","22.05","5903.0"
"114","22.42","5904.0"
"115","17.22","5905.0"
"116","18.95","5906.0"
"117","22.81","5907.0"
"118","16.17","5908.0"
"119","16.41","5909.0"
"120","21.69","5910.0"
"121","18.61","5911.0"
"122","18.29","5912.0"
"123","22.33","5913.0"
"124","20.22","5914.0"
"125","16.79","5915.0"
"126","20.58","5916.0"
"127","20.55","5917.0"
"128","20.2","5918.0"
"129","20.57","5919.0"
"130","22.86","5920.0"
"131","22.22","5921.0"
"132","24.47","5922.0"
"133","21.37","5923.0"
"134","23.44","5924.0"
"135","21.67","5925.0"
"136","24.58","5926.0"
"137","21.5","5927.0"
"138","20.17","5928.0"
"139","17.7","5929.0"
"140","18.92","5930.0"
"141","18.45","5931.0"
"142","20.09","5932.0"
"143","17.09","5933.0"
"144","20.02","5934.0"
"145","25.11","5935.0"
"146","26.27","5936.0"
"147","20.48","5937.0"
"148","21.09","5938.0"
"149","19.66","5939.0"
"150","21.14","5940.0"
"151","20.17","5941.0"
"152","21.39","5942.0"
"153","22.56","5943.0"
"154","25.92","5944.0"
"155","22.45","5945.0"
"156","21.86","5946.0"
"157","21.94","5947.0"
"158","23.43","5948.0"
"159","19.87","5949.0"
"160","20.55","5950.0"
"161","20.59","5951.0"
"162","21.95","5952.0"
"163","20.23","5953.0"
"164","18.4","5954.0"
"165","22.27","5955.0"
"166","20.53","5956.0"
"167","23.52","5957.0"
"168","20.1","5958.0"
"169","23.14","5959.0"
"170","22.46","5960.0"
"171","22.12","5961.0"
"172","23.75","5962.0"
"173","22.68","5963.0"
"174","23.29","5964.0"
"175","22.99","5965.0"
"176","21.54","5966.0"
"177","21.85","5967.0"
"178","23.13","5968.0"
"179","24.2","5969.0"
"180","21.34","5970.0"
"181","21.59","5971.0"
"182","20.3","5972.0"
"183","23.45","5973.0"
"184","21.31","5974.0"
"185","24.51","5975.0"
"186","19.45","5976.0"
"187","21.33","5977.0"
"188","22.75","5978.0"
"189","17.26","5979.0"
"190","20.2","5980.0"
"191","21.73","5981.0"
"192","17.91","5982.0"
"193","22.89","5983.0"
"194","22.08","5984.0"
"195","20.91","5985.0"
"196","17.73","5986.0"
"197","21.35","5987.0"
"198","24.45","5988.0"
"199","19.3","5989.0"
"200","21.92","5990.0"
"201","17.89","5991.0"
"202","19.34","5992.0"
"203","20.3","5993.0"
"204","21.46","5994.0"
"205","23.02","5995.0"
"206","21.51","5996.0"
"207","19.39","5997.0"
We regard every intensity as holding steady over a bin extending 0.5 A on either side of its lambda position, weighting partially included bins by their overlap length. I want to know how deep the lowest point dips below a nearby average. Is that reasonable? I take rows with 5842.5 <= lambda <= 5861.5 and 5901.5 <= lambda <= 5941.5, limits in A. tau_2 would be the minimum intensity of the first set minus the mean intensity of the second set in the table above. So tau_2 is -4.7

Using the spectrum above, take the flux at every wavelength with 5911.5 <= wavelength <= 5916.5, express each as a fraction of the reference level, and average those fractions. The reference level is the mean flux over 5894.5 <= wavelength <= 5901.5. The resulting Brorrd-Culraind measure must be 0.94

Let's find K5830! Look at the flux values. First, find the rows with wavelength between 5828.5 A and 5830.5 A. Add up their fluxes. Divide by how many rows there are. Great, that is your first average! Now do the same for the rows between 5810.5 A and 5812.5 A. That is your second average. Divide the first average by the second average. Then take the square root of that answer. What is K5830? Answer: 0.96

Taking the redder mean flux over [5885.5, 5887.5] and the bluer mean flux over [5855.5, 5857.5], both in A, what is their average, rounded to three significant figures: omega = 19.1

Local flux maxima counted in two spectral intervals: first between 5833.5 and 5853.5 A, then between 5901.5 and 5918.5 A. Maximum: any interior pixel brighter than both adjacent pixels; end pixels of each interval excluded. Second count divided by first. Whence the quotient 1.0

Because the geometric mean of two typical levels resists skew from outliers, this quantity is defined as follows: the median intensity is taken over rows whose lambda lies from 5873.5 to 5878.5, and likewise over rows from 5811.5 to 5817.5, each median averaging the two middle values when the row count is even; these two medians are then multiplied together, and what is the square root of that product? 21.13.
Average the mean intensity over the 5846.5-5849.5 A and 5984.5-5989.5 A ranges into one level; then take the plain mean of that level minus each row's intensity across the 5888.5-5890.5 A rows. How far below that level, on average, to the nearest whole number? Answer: -1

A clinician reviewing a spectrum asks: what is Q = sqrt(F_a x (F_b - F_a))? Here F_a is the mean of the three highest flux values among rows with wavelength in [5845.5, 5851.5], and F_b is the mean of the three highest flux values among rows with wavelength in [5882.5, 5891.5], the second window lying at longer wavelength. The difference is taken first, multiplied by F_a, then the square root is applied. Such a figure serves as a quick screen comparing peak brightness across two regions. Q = 7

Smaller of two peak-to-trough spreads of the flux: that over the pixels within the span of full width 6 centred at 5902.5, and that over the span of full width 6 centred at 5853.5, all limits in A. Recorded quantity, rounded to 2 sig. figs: 5.2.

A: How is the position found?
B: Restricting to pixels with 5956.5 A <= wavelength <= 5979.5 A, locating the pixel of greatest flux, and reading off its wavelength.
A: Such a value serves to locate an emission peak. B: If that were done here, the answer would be 5975.0 A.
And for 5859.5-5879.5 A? 5876.0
